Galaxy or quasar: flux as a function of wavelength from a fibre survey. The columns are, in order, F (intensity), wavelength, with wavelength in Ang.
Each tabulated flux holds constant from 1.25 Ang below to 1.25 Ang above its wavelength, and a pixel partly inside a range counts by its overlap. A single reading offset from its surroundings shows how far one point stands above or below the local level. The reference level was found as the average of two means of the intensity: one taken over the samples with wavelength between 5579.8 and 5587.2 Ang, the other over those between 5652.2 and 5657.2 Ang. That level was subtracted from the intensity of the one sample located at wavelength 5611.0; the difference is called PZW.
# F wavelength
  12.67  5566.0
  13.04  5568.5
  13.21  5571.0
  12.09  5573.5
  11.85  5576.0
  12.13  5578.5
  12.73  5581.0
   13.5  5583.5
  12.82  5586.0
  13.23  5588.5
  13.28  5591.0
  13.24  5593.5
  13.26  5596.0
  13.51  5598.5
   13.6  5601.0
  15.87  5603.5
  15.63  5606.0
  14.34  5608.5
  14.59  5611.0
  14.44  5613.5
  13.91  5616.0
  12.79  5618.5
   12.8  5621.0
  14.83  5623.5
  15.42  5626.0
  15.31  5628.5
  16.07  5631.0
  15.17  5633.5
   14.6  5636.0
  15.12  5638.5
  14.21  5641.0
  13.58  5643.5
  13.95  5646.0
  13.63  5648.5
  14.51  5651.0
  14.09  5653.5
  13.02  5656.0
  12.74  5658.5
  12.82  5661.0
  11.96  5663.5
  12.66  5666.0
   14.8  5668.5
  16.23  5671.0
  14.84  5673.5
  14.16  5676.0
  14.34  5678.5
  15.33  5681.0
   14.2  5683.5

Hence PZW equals 1.3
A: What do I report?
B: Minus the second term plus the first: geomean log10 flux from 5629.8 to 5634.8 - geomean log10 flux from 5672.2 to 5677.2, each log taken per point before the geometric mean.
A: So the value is 0.032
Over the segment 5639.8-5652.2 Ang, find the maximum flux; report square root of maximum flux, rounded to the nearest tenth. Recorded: 3.8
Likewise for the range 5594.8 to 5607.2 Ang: 4.0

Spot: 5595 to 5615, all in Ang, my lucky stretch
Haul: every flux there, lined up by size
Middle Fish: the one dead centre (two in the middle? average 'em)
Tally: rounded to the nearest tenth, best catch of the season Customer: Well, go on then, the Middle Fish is 14.4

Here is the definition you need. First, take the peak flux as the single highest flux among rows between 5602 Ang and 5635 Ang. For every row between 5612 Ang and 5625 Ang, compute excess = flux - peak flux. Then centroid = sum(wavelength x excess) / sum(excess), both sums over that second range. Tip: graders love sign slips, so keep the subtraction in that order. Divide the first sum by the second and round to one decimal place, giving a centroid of 5618.6 Ang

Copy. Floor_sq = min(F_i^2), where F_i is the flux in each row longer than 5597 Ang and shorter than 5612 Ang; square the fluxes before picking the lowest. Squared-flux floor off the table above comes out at 183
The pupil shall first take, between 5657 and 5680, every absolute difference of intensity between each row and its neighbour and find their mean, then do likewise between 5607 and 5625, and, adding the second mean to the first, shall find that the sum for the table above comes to 1.61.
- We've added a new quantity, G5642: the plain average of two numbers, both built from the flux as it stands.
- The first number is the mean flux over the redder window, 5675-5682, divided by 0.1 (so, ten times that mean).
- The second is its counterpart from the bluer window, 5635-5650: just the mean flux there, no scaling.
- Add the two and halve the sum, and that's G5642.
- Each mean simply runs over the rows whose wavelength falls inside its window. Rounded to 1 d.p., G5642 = 80.1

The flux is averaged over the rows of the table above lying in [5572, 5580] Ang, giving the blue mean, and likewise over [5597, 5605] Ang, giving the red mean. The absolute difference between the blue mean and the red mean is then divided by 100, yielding 0.023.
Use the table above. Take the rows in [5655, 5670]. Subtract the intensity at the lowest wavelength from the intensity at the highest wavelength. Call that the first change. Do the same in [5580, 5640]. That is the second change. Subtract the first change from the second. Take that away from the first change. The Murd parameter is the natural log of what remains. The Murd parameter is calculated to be 0.2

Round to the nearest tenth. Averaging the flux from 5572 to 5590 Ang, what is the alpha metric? 12.6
